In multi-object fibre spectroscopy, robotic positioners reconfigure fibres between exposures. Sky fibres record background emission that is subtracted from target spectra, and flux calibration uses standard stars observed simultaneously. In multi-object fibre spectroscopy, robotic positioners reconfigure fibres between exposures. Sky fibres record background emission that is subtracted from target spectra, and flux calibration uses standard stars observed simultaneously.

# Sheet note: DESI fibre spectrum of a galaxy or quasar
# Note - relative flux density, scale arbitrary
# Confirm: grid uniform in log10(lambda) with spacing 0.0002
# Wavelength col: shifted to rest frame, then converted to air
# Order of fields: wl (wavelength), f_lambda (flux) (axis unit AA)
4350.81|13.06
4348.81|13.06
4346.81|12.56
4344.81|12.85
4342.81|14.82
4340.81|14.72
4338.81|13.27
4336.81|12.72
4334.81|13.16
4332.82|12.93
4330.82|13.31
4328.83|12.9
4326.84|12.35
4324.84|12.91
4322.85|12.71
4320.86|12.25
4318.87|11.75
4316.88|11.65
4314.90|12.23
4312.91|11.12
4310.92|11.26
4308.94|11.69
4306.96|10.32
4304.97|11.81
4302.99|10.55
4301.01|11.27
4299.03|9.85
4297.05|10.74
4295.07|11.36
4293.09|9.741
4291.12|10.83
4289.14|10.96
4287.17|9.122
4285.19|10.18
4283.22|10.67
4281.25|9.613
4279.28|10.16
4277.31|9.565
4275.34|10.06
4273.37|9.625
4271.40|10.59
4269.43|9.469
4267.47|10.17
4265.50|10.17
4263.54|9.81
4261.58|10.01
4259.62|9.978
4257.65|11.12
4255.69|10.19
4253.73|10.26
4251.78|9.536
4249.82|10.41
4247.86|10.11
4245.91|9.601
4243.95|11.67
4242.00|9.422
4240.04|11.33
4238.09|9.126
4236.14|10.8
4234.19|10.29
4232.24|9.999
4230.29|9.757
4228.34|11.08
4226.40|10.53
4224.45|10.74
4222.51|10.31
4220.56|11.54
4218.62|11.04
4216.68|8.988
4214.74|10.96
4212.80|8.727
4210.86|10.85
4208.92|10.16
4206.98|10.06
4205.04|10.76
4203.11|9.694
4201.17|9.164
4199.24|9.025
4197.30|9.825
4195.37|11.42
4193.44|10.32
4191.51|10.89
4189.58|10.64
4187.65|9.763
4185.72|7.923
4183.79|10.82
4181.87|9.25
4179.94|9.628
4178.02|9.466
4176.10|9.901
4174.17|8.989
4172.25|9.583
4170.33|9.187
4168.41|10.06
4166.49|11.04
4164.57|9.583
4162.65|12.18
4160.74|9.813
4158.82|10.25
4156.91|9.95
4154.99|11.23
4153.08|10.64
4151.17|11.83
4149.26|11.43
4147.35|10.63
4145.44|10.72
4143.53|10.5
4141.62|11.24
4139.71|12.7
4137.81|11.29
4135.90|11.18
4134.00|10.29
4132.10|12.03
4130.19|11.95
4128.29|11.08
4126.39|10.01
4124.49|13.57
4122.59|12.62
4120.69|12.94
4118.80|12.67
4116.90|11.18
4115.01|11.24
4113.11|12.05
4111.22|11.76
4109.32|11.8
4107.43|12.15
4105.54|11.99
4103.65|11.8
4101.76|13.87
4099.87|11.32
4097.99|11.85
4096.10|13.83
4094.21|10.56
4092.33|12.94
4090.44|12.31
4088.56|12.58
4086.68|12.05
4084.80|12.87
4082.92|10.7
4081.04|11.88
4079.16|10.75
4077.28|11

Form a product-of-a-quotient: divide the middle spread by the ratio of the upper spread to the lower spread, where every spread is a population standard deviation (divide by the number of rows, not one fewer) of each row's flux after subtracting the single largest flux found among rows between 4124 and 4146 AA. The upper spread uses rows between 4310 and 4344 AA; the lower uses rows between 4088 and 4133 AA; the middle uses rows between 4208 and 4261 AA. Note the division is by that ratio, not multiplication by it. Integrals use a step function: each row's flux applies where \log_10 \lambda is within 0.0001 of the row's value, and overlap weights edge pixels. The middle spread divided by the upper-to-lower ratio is 0.71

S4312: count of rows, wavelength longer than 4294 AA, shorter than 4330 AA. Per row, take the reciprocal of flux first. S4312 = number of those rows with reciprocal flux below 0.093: 14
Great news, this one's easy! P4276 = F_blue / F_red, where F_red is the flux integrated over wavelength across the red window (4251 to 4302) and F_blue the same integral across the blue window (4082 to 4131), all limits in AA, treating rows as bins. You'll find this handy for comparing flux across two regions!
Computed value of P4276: 1.14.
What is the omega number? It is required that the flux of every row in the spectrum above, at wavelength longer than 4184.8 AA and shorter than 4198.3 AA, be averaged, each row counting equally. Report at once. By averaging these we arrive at 10.1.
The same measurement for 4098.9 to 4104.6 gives 12.3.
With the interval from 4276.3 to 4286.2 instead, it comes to 10.0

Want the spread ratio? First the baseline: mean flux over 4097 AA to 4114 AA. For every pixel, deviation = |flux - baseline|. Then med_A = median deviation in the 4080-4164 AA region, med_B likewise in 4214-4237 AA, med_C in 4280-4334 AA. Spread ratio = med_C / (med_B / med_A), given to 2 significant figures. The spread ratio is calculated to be 0.49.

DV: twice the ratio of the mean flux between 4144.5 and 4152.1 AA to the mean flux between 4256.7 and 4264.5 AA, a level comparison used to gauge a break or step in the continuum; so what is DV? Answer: 2.18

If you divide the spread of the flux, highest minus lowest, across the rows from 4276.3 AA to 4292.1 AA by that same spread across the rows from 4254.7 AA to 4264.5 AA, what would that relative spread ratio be 1.4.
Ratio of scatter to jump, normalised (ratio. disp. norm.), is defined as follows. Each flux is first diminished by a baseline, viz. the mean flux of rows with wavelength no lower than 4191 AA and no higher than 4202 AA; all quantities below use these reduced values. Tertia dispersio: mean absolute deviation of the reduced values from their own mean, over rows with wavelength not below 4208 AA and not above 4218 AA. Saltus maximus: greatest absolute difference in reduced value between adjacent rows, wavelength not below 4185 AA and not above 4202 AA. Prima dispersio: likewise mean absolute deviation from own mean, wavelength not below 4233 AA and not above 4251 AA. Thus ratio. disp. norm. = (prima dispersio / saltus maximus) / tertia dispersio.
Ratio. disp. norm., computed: 0.42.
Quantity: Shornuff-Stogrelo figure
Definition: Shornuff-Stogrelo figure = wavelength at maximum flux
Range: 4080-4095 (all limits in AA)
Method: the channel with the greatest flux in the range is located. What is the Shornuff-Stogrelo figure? 4092.33 AA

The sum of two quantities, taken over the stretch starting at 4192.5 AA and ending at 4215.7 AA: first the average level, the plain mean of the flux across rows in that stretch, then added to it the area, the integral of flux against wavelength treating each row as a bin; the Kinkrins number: 244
